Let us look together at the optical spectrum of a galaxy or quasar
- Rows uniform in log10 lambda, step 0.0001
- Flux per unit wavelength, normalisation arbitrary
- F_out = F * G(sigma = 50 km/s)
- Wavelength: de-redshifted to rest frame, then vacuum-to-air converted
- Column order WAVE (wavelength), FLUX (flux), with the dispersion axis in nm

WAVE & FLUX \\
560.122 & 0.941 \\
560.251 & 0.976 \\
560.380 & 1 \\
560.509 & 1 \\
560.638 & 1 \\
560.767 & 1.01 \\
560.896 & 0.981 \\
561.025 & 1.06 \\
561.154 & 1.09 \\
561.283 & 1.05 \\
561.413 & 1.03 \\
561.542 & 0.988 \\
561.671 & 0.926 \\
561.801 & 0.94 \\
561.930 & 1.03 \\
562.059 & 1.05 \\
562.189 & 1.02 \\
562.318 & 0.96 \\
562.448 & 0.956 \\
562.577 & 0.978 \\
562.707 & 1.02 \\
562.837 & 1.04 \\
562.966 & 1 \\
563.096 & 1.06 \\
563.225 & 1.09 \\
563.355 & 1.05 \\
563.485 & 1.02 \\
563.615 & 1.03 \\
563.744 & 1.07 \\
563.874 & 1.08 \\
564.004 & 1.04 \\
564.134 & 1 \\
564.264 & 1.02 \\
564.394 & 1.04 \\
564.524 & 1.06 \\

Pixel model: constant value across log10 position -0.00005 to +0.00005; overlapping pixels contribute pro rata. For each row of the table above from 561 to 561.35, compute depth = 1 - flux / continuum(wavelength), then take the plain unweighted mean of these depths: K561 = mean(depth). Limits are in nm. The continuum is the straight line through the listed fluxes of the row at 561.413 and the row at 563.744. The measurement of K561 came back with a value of -0.040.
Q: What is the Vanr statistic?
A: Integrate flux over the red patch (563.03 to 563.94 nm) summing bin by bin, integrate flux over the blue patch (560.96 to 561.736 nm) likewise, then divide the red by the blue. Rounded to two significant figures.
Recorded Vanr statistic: 1.2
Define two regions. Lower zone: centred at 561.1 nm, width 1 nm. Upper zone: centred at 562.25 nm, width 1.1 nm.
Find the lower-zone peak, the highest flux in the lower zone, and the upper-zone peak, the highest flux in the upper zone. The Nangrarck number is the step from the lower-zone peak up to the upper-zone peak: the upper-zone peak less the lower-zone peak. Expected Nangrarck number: -0.04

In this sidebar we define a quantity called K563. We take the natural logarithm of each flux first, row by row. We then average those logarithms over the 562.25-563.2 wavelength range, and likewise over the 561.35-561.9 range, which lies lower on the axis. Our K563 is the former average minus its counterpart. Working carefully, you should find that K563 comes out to 0.03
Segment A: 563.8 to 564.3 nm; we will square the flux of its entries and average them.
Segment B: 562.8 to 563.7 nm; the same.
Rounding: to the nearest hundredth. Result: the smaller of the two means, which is 1.07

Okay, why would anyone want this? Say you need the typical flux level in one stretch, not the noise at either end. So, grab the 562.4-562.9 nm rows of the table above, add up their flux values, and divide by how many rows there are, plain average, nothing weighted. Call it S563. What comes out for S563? 1.00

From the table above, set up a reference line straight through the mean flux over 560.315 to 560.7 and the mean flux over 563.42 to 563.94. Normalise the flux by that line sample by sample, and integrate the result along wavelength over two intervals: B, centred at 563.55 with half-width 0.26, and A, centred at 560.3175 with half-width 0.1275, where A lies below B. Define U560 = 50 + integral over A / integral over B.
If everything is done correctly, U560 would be 50.5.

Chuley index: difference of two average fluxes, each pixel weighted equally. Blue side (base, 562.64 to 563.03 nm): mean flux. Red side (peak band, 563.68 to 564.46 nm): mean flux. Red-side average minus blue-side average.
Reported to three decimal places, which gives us 0.022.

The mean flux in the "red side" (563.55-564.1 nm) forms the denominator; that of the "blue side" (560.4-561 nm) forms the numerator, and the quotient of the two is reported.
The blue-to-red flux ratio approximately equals 0.95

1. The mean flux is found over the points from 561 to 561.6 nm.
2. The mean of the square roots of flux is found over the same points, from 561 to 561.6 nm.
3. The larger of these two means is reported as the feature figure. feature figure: 1.04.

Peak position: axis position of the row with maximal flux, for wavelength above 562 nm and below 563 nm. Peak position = 562.059 nm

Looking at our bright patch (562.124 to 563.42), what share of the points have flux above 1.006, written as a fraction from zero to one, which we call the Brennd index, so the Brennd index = 0.60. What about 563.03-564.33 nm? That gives 0.90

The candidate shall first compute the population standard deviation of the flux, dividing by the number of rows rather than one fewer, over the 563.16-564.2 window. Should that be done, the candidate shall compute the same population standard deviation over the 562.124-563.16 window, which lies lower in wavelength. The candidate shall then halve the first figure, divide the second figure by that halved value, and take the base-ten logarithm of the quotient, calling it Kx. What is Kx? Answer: 0.38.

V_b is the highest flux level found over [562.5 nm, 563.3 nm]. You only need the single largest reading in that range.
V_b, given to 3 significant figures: 1.09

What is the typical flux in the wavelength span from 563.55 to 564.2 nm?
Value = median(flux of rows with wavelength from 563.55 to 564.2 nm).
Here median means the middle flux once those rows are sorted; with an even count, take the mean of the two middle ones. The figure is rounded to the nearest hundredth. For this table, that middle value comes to 1.04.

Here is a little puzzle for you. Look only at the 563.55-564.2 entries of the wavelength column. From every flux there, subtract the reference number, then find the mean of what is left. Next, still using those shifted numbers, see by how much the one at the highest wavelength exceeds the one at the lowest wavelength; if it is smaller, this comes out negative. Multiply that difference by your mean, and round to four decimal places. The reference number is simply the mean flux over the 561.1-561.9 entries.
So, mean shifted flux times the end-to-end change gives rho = -0.0012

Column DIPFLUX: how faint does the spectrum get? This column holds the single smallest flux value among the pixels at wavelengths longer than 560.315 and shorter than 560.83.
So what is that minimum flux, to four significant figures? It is 1.000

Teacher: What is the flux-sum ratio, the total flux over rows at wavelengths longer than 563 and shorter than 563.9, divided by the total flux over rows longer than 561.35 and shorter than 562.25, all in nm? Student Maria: 1.06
